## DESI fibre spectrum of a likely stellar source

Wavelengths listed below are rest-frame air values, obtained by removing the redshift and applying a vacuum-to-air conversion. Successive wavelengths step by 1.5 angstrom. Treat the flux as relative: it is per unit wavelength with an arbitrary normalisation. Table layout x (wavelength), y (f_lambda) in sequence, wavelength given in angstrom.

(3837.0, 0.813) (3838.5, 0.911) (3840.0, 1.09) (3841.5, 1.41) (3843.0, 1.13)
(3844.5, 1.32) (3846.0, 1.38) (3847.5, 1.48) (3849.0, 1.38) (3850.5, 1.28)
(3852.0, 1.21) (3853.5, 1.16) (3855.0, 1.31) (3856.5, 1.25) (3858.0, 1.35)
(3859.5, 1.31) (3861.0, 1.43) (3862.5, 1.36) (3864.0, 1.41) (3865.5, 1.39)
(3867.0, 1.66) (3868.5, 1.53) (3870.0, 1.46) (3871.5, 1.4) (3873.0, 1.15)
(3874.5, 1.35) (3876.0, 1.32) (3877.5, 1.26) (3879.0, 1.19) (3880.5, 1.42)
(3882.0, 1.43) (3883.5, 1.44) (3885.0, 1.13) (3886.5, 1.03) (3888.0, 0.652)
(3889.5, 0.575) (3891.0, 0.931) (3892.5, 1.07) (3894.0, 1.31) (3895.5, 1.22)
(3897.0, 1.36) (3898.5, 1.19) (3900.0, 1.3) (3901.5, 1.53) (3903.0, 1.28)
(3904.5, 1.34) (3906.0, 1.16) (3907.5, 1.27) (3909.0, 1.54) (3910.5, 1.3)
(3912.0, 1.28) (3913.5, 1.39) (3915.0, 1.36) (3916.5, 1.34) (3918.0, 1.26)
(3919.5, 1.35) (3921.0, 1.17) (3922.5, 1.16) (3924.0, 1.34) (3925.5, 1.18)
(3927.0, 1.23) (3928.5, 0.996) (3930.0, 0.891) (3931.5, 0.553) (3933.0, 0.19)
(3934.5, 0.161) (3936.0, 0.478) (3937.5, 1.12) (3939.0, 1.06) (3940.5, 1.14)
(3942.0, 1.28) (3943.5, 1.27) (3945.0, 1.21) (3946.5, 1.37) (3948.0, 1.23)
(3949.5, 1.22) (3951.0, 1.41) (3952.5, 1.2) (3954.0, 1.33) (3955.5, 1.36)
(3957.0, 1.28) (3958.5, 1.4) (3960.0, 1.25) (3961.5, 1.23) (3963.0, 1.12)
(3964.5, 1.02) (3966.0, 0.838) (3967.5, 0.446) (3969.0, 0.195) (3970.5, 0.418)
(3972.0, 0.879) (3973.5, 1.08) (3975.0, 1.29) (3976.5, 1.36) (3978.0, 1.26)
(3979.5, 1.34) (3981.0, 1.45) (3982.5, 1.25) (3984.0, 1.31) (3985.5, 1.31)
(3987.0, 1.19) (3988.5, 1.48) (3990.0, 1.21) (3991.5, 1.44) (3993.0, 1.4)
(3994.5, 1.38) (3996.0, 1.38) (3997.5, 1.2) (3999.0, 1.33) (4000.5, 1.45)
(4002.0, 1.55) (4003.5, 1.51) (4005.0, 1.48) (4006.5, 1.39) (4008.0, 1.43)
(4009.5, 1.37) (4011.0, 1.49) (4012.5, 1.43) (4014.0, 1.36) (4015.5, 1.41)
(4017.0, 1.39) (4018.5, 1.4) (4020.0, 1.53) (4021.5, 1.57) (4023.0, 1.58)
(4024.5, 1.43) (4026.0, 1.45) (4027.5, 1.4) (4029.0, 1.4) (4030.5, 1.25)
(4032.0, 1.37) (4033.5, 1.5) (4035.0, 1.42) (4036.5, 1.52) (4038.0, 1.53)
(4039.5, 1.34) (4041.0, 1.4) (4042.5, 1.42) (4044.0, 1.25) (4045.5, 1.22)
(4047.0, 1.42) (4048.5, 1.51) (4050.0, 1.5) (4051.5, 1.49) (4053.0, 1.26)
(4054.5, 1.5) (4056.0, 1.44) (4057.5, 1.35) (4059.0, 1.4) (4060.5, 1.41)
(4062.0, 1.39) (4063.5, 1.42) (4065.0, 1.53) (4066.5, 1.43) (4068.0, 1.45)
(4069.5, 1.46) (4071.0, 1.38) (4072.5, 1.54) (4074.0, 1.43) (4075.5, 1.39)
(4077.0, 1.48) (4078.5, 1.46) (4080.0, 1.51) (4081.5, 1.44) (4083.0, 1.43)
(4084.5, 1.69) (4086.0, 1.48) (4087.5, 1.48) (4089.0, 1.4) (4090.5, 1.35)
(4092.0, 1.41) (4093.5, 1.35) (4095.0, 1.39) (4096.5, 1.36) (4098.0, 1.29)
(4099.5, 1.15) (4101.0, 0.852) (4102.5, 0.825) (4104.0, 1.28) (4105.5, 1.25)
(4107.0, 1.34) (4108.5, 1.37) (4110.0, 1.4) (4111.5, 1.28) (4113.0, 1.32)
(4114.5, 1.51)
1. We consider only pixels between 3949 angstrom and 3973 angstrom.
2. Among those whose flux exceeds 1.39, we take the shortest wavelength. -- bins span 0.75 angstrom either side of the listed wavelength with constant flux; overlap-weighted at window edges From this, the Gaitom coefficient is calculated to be 3951.0 angstrom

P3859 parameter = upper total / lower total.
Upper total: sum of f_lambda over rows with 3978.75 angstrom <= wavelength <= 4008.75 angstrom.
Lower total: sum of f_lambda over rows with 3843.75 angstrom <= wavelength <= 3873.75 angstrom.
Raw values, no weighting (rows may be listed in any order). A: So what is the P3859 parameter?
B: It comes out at 1.01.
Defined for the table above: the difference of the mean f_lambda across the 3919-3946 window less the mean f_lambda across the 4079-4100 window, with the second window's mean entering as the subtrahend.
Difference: -0.4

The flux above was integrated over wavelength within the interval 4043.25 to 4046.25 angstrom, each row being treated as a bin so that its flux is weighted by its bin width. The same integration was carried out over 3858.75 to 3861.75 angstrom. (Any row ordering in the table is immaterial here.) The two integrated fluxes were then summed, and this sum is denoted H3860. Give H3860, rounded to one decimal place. 7.8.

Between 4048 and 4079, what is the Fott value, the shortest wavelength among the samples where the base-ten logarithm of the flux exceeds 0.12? 4048.5 angstrom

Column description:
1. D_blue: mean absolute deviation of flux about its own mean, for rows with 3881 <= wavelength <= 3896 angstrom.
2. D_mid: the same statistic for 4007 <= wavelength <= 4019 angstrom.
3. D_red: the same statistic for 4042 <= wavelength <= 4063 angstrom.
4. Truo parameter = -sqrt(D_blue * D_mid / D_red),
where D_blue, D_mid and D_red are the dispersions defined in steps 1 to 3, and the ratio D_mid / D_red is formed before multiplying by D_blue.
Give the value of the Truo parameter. -0.30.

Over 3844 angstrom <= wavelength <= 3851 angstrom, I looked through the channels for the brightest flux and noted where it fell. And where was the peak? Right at 3847.5 angstrom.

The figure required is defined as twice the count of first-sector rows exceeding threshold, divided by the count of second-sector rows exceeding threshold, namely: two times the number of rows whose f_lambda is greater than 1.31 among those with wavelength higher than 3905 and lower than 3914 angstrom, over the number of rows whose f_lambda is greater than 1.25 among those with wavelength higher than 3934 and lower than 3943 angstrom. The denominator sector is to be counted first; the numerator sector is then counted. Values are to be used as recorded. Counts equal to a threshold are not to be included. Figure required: 4.00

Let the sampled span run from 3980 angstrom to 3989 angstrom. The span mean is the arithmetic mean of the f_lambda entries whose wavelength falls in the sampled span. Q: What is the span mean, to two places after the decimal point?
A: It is 1.33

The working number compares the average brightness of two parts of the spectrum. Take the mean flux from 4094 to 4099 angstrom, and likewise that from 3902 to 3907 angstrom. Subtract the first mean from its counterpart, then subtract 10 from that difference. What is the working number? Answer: -10.1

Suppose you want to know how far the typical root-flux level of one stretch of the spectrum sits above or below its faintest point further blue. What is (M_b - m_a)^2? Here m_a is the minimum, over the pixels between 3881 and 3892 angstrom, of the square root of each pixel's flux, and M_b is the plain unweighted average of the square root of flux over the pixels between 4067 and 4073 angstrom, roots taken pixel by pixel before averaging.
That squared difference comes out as 0.20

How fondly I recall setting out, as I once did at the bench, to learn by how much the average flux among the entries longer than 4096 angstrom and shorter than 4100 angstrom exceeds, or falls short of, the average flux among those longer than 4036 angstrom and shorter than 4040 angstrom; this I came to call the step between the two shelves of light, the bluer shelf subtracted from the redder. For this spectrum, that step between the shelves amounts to -0.20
